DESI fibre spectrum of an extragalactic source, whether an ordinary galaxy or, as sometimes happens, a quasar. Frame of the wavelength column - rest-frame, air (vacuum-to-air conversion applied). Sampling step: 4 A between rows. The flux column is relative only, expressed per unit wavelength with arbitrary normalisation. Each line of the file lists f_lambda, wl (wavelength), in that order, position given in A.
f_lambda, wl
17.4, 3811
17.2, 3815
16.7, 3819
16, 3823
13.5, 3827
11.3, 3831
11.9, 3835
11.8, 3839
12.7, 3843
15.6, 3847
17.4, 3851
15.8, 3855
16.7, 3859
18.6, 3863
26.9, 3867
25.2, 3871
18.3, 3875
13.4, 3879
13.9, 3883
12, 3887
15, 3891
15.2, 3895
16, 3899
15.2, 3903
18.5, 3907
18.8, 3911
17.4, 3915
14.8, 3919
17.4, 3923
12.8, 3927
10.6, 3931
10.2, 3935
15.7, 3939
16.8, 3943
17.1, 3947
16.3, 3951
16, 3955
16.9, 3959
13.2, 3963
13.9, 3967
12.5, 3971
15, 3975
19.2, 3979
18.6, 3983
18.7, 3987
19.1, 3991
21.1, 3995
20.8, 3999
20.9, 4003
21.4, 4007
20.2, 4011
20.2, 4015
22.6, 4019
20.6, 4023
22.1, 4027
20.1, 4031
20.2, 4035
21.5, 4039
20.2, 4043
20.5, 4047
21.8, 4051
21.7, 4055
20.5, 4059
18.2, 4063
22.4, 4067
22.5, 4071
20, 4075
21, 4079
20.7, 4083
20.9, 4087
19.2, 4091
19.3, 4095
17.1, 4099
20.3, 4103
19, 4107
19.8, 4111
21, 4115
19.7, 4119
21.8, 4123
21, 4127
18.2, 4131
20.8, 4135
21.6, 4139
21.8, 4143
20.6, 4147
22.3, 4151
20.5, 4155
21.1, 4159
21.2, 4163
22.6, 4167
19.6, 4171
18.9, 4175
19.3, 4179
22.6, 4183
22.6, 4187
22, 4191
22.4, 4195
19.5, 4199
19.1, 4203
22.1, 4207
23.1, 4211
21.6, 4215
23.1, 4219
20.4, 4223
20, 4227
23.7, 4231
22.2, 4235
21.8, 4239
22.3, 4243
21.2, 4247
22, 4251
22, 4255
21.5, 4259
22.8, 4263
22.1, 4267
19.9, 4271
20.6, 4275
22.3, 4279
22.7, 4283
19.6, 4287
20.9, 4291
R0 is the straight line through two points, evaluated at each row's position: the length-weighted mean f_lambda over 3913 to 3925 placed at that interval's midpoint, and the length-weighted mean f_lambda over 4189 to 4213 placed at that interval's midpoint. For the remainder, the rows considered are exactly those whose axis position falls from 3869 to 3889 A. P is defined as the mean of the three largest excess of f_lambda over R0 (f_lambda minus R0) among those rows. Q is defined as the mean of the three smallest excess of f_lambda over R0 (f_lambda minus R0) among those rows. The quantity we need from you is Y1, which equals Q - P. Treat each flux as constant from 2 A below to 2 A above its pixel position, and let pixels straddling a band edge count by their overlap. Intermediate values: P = 3.3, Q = -2.8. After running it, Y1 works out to -6.1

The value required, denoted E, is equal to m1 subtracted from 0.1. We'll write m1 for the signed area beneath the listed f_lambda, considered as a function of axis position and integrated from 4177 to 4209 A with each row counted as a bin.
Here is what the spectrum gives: -678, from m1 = 678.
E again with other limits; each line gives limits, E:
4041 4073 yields -671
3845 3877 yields -618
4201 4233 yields -692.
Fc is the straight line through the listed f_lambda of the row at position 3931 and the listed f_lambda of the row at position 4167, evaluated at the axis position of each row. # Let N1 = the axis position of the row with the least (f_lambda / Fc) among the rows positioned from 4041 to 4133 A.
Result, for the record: 4131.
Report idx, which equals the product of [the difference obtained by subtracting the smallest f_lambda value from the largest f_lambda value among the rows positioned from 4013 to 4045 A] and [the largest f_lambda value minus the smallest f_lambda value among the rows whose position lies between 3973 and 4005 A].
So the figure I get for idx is 15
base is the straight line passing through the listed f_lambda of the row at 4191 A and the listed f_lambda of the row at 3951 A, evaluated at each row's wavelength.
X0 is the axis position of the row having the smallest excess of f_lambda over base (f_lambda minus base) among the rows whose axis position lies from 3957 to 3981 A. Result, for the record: 3971 A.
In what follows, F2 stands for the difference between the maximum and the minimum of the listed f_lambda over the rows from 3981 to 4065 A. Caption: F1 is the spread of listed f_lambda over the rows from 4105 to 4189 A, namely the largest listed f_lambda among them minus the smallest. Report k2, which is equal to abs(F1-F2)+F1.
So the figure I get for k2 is 4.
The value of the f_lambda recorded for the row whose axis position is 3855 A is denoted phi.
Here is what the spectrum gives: 15.8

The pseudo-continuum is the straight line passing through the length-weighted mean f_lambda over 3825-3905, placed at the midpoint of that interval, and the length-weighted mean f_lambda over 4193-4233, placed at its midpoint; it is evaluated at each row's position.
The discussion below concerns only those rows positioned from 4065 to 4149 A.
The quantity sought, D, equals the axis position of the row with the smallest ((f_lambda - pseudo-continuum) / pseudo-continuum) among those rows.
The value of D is 4099 A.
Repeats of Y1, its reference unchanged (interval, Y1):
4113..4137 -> -1.8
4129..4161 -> -2.1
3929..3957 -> -4.4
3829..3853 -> -3.4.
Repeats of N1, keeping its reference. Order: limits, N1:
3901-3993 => 3935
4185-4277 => 4271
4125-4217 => 4203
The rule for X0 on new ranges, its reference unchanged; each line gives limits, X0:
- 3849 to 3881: 3879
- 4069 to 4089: 4075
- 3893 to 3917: 3903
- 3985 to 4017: 3987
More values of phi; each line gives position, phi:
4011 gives 20.2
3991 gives 19.1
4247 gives 21.2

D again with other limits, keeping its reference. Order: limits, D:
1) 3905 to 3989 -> 3935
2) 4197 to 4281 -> 4271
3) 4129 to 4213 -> 4203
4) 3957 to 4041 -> 3971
